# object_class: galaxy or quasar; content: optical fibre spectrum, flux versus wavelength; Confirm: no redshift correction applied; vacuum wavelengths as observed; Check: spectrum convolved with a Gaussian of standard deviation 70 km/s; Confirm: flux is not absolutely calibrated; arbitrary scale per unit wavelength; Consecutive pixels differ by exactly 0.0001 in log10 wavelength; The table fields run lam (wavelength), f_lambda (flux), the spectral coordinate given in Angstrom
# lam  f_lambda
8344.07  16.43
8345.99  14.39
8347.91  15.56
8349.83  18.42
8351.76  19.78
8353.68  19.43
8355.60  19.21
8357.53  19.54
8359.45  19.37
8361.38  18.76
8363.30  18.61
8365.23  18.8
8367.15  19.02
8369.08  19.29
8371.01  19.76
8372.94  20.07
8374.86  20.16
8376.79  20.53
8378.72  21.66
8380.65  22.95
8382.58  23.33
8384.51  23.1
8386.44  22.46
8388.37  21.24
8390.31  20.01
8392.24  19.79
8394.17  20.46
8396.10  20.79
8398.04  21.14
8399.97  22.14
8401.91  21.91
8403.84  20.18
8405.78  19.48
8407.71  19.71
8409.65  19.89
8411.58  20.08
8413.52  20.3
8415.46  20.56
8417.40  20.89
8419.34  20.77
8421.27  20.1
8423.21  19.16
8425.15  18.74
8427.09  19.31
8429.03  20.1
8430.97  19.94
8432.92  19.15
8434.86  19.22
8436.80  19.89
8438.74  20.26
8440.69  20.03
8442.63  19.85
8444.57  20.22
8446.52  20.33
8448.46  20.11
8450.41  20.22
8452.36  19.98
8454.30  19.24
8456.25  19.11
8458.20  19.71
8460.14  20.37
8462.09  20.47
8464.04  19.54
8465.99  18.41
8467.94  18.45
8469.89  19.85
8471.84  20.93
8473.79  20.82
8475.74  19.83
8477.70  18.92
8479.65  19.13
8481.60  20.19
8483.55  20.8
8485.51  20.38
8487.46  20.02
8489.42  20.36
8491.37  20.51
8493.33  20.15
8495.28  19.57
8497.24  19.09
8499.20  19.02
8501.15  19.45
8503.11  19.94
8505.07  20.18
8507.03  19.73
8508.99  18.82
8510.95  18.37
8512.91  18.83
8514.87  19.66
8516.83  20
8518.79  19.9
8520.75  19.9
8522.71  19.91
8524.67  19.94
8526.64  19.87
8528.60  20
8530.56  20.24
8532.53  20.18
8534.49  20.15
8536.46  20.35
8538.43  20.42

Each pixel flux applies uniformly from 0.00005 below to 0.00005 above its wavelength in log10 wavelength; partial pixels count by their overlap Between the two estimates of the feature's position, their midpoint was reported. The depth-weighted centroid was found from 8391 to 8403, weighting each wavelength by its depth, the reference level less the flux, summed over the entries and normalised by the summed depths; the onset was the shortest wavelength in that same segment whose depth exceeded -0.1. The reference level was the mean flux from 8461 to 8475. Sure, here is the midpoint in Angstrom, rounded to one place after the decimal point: 8395.7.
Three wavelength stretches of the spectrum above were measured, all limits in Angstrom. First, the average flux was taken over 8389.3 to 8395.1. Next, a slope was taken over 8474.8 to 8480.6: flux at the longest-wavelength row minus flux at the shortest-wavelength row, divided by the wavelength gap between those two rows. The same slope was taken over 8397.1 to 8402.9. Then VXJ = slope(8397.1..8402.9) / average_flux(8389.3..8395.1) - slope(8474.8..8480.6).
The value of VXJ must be 0.19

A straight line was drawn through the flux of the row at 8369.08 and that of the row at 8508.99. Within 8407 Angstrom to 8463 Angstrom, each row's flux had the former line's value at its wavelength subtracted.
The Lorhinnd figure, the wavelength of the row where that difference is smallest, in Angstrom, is 8425.15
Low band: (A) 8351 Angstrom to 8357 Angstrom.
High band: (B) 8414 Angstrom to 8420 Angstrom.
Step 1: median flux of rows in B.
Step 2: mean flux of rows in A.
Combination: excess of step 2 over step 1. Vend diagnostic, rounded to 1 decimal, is -1.3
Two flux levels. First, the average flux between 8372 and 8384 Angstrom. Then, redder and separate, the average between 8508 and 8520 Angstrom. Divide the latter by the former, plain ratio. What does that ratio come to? 0.90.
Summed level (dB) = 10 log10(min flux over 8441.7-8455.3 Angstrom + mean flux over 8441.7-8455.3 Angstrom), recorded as 15.9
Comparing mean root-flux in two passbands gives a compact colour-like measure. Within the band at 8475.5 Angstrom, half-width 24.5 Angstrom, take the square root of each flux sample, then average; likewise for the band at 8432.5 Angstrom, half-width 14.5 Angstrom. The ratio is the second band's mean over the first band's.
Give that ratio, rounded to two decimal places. 1.00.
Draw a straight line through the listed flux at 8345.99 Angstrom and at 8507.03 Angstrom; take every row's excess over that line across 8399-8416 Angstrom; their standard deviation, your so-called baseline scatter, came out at 1.0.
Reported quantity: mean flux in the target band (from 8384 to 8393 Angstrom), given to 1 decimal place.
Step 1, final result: 21.3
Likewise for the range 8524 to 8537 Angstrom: 20.1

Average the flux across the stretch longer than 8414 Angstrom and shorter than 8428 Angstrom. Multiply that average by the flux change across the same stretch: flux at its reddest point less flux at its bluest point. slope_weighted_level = -25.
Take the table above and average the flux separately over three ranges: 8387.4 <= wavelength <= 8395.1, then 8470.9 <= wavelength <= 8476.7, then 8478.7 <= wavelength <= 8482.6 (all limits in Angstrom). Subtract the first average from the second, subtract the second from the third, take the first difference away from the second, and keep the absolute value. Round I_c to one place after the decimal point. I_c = 1.0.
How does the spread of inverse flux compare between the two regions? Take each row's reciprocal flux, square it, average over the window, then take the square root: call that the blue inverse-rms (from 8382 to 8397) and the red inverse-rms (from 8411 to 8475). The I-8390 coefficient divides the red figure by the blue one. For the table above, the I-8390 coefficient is 1.072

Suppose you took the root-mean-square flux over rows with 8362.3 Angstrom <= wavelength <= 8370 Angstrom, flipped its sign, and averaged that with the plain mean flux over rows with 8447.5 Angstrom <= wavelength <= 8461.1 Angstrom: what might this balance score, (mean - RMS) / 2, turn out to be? 0.44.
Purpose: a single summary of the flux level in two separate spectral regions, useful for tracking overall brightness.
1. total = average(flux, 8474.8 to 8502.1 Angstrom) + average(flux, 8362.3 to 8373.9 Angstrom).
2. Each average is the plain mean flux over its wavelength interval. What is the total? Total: 39.1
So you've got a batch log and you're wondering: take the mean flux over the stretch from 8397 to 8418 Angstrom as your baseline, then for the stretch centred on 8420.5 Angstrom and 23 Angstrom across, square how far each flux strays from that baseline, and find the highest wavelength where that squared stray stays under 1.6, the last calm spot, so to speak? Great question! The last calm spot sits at 8430.97 Angstrom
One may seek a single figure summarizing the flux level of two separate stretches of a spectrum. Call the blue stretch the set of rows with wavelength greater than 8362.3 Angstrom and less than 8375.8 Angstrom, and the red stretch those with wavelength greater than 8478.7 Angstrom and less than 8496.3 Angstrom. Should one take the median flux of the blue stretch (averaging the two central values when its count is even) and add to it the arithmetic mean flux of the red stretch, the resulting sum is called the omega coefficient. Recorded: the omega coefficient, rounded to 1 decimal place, 39.4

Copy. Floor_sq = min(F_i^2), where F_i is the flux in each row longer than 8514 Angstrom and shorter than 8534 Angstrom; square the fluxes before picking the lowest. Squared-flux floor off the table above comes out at 387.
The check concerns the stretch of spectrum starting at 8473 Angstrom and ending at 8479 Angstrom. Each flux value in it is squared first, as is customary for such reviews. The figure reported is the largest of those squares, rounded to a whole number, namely 433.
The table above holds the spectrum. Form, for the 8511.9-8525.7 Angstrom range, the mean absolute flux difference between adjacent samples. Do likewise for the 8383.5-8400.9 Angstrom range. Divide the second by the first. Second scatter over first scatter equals 3.2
